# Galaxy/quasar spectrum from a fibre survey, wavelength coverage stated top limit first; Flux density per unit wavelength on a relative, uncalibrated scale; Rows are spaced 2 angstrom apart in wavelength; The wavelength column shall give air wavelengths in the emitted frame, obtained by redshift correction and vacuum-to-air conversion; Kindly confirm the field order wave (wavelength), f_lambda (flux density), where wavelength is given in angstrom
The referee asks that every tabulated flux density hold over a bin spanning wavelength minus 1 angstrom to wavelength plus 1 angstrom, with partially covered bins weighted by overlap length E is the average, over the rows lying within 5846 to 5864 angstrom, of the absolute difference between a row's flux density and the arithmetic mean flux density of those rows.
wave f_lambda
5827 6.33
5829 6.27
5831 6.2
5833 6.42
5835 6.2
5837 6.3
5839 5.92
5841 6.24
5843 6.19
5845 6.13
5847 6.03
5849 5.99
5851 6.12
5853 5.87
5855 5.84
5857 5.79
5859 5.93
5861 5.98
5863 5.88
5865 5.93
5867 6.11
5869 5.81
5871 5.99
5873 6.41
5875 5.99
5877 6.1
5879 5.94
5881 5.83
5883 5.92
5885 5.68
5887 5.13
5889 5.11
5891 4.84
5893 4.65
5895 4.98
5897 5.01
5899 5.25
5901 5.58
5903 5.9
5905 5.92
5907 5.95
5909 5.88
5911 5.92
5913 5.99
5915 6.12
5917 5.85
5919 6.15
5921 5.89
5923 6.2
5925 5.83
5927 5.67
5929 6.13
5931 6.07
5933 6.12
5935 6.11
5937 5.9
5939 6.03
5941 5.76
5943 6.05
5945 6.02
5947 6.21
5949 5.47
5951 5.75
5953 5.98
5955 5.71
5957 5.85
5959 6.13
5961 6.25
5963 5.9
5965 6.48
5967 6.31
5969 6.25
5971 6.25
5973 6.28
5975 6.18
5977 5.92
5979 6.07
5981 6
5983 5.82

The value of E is 0.083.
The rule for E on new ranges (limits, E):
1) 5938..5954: 0.187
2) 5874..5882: 0.080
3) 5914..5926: 0.150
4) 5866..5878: 0.138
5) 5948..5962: 0.208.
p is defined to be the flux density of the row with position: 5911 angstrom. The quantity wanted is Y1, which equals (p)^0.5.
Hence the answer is 2.43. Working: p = 5.92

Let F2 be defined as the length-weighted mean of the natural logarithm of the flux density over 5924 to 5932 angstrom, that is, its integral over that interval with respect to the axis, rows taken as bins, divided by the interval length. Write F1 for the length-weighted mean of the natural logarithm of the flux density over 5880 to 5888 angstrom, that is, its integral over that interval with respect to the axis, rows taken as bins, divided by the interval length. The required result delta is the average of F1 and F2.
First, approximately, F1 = 1.73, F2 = 1.78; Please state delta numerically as 1.75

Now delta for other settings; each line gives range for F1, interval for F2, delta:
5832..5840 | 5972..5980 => 1.82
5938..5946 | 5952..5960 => 1.78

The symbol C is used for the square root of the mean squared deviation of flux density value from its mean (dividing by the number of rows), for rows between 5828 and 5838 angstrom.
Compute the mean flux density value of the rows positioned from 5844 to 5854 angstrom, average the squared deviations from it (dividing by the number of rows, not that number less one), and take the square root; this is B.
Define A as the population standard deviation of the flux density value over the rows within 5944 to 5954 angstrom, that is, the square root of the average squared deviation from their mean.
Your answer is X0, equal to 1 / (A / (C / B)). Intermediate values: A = 0.25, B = 0.10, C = 0.08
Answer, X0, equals 3.4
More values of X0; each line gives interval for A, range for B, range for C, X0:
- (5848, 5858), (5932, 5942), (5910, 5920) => 7.0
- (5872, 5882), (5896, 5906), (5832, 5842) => 2.3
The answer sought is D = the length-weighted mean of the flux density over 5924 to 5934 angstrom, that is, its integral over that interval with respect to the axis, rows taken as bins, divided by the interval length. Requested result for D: 5.96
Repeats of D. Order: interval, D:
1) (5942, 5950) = 5.94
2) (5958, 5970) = 6.22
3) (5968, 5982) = 6.14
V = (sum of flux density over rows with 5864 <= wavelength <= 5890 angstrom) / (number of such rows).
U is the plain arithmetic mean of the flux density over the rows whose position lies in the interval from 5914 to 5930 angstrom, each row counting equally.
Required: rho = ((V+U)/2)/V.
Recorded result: 1.01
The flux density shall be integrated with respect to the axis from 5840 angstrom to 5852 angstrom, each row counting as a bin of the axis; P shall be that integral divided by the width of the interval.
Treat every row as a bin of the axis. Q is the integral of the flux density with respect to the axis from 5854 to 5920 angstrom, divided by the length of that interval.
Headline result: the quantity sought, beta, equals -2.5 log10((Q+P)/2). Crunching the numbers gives -1.93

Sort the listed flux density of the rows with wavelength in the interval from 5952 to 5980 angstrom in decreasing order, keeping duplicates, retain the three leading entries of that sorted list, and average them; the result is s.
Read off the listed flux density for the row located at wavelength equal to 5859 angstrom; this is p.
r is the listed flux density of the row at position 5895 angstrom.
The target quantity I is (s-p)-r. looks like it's -4.6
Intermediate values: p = 5.93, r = 4.98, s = 6.4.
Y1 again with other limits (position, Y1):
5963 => 2.43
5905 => 2.43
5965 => 2.55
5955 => 2.39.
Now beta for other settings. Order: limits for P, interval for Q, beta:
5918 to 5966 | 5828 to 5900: -1.93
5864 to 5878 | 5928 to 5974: -1.95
